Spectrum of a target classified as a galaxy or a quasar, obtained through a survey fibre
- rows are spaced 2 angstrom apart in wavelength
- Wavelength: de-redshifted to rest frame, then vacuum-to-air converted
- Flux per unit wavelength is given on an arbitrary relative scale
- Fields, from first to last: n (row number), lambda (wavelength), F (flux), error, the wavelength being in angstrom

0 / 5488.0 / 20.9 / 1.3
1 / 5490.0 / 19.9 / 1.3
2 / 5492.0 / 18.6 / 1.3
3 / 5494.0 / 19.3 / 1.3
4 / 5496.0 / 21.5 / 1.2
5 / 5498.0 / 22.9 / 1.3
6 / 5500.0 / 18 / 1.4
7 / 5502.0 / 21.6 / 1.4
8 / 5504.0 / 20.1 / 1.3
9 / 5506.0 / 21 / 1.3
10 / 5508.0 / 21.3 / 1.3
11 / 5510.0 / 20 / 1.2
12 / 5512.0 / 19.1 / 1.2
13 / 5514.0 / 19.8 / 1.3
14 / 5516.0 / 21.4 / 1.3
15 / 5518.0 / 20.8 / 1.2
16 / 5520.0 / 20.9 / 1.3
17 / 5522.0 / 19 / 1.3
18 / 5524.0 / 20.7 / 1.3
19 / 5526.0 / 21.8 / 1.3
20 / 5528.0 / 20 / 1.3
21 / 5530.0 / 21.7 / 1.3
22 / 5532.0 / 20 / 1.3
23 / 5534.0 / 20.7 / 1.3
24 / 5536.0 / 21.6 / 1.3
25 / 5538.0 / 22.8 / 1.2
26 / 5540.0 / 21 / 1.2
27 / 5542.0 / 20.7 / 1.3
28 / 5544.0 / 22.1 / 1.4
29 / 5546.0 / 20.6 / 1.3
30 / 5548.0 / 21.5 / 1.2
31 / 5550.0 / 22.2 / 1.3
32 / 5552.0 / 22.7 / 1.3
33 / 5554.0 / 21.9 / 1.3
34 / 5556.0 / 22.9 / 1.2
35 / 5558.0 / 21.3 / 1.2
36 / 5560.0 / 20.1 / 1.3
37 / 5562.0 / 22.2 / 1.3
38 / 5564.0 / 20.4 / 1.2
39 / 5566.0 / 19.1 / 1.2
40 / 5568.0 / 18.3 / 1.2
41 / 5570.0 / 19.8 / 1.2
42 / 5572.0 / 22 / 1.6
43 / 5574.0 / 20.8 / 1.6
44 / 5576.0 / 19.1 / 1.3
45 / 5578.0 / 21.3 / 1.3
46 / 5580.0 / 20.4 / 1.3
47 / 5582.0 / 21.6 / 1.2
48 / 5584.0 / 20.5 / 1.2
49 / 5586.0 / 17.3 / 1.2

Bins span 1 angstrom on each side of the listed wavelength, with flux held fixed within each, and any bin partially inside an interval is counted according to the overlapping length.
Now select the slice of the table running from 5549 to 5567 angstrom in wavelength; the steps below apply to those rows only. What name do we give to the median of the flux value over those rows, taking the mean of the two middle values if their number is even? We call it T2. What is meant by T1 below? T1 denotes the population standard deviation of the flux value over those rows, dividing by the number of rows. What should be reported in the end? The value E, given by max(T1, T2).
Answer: 21.9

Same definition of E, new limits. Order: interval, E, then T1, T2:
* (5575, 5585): 20.5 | 0.9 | 20.5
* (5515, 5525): 20.8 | 0.8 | 20.8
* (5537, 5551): 21.5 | 0.8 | 21.5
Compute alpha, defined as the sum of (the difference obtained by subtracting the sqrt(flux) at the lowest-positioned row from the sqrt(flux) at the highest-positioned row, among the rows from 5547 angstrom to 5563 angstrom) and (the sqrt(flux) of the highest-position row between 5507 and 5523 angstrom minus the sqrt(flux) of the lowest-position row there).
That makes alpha -0.18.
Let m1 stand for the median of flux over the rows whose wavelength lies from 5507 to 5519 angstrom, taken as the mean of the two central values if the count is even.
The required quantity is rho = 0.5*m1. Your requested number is 10.2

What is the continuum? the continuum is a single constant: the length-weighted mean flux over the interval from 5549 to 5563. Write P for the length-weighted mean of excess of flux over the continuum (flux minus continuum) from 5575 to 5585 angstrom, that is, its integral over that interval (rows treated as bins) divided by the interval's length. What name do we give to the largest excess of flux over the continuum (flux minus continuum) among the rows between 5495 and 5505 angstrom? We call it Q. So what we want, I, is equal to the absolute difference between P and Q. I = 2.3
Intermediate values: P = -1.3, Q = 1.00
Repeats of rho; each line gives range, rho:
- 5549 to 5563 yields 11.1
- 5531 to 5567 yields 10.7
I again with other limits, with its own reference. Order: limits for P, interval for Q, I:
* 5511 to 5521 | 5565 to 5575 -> 1.6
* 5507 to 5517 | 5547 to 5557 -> 2.6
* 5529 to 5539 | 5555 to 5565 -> 1.5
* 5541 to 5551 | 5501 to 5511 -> 0.2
